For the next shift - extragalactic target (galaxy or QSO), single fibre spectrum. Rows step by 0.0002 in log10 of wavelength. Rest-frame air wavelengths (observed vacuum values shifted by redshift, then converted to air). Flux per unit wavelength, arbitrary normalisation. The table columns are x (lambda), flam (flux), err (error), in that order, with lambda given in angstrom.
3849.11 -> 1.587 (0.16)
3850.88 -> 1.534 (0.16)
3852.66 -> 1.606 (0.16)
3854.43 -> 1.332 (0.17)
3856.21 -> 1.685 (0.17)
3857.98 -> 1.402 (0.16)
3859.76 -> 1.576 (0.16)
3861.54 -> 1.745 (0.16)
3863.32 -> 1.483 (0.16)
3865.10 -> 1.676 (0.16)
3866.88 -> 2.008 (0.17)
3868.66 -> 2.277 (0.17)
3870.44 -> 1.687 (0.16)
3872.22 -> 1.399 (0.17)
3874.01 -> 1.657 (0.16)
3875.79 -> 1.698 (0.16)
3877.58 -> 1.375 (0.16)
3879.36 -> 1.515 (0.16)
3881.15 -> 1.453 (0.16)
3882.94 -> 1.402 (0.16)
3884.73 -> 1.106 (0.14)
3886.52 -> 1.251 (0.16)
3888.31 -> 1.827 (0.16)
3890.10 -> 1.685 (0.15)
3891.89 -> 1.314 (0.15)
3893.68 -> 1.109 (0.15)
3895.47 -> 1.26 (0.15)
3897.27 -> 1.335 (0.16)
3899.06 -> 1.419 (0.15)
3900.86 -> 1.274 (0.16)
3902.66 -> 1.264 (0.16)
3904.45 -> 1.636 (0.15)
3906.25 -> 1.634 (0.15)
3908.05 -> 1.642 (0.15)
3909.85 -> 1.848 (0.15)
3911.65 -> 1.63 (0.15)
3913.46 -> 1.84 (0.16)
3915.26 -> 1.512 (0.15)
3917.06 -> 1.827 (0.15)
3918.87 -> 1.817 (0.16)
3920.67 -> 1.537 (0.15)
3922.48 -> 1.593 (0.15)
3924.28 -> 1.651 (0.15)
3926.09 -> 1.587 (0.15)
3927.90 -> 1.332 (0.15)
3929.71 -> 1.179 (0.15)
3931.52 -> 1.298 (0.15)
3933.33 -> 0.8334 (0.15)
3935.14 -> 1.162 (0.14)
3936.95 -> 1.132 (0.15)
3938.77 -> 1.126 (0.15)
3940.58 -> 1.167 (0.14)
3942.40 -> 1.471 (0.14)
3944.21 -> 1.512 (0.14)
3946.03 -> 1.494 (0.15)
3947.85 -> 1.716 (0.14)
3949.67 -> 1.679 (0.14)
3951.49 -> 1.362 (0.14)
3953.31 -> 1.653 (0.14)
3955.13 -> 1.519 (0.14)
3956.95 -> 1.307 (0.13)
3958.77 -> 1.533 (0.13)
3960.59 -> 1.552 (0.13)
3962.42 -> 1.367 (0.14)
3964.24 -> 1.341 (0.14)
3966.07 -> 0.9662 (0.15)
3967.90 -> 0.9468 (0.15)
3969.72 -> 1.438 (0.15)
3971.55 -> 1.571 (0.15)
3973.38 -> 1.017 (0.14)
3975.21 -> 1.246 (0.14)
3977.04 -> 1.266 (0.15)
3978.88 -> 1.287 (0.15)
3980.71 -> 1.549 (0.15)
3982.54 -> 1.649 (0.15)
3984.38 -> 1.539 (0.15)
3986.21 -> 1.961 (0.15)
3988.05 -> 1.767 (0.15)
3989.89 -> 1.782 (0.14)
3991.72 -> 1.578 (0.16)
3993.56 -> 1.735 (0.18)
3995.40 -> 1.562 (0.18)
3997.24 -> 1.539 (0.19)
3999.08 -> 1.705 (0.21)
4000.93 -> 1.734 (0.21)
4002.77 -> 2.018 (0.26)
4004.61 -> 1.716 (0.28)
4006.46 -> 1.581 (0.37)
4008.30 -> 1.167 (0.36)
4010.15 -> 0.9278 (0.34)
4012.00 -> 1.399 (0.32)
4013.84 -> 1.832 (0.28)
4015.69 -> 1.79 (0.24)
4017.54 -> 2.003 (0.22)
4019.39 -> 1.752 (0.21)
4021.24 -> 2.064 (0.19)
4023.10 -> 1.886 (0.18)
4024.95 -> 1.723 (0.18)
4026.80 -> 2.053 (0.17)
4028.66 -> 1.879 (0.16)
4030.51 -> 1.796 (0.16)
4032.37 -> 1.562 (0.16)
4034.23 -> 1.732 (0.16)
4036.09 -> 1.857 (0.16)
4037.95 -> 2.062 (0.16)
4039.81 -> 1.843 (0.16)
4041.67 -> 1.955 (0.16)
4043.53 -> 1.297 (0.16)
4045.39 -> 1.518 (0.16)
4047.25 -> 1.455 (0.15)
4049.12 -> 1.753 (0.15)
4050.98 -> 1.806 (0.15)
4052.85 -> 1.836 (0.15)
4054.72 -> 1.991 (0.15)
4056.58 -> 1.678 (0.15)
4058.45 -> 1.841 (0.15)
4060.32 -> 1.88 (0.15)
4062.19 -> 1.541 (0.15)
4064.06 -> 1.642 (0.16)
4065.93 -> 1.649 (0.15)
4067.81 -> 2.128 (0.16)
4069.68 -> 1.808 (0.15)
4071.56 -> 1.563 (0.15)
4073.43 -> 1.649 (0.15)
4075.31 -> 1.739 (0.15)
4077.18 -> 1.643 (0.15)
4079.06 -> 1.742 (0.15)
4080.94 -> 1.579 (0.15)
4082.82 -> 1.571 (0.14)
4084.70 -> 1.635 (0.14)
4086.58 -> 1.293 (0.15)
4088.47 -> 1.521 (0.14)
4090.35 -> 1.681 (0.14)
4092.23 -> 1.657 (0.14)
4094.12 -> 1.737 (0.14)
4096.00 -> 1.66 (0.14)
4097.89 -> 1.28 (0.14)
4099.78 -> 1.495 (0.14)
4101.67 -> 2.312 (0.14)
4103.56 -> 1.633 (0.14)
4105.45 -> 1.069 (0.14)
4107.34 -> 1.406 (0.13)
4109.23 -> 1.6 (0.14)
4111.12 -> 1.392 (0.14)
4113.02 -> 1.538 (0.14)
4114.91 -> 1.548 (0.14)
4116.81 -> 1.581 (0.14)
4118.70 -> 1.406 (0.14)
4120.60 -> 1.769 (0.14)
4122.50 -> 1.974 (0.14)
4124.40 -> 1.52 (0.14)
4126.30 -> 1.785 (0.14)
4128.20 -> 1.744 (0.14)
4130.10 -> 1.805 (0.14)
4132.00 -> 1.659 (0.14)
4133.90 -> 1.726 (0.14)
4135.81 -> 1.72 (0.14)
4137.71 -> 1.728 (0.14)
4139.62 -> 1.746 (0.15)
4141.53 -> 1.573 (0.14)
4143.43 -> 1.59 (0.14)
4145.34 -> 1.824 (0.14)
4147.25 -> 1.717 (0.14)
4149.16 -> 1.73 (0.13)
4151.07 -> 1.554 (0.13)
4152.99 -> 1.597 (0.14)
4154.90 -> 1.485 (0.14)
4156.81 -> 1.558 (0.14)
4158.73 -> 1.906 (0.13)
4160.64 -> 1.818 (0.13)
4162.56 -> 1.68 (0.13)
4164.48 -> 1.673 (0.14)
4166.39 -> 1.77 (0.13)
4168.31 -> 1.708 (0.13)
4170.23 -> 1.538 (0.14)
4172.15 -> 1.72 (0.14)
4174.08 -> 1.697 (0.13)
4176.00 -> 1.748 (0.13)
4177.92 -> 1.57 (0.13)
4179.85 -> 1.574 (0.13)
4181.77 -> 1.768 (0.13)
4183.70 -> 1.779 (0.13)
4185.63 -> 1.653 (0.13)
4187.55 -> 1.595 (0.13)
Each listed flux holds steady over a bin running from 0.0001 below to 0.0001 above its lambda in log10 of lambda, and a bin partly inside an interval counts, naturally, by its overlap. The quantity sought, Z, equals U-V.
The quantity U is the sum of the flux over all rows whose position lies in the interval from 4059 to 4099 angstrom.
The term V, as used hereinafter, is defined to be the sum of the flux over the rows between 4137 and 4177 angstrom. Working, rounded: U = 34.6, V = 35.4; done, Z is -1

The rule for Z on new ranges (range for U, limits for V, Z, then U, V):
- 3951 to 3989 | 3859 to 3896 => -3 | 29.8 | 32.5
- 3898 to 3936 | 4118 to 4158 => -4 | 31.5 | 35.2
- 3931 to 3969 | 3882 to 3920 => -3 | 28.1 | 31.6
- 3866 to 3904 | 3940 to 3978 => 2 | 31.3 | 29.1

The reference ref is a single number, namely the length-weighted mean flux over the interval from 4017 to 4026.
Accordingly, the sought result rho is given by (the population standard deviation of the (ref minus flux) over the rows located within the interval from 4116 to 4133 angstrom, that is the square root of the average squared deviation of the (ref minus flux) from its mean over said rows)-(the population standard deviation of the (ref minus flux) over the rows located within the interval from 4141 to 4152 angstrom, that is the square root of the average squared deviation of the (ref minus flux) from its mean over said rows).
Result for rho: 0.06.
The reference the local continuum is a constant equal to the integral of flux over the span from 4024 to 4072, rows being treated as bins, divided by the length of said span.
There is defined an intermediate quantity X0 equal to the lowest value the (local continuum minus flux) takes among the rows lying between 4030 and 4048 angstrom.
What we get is -0.30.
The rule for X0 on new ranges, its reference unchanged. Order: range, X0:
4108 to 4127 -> -0.21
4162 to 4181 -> 0.00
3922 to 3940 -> 0.11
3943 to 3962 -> 0.05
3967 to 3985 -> 0.12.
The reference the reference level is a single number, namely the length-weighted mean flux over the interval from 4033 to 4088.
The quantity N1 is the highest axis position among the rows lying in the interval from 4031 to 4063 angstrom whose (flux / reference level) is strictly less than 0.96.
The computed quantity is 4062.19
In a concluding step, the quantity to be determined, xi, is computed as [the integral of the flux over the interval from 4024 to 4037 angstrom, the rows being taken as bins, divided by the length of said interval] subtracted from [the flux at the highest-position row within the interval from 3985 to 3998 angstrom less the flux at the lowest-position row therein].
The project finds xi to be -2.22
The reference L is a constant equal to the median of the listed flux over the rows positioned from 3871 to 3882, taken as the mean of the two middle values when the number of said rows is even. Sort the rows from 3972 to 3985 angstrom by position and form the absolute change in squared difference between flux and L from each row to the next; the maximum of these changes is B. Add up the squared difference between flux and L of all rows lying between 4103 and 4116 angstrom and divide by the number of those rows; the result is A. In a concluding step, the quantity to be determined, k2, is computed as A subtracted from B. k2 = 0.13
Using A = 0.033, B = 0.16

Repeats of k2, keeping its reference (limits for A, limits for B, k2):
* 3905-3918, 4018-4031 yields 0.20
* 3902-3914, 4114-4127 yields 0.18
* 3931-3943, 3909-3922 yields 0.00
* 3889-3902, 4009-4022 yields 0.25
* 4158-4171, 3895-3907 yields -0.03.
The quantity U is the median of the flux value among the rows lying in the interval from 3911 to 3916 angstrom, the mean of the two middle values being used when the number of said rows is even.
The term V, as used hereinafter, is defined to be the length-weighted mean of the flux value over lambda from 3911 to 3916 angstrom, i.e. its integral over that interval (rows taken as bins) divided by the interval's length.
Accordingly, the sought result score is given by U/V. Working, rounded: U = 1.63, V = 1.67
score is 0.98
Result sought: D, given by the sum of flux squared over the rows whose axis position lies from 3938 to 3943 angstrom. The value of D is 4.8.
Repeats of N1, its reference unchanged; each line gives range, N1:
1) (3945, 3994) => 3991.72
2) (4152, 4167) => 4156.81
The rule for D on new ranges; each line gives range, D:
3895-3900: 5.4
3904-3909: 8.0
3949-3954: 7.4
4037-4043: 11.5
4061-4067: 7.8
